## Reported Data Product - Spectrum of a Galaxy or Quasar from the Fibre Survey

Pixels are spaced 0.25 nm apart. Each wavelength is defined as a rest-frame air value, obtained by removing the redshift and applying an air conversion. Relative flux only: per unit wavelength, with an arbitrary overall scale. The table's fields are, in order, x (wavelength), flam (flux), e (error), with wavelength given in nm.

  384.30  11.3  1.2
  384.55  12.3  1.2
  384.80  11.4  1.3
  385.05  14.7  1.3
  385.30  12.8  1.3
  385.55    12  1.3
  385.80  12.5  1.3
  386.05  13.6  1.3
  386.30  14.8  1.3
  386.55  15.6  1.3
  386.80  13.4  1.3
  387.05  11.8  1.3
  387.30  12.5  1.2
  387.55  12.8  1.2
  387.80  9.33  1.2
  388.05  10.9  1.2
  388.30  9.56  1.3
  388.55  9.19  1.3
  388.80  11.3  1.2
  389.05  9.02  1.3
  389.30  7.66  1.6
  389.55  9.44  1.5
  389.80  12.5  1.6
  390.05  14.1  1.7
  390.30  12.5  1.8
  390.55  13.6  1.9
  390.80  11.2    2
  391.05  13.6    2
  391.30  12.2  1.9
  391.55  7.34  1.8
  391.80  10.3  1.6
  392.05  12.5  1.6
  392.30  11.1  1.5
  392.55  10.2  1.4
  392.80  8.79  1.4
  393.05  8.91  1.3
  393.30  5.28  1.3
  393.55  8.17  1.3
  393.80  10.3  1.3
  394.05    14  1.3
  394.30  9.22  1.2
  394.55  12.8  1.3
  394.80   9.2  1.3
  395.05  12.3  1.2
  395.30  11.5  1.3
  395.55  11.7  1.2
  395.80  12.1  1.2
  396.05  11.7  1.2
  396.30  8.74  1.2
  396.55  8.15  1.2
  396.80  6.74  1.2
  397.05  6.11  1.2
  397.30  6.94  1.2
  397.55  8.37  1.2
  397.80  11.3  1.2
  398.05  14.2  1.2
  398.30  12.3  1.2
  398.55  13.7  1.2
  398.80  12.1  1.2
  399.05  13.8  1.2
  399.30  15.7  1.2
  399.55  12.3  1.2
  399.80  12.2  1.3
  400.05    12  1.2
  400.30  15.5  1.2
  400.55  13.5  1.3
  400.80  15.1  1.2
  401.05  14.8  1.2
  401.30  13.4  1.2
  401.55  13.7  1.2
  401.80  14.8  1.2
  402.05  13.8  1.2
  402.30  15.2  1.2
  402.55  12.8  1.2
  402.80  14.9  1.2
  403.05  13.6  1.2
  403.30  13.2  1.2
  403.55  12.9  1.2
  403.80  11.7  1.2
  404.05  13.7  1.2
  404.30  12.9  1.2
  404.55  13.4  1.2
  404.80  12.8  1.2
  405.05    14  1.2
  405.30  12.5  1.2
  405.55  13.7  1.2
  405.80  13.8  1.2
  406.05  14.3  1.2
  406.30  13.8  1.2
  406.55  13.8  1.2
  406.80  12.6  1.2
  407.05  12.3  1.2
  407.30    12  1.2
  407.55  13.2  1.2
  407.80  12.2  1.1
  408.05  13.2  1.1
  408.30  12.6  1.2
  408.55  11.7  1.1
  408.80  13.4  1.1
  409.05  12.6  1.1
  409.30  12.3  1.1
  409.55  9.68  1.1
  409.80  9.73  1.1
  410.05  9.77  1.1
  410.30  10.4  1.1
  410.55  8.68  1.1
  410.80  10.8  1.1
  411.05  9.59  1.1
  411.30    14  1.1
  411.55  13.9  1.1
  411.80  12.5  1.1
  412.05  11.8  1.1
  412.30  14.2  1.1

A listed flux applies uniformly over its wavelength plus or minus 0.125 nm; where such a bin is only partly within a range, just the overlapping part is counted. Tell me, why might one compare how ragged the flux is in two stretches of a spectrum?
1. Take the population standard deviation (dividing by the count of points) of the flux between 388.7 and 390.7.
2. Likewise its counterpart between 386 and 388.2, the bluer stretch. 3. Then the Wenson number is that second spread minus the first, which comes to -0.4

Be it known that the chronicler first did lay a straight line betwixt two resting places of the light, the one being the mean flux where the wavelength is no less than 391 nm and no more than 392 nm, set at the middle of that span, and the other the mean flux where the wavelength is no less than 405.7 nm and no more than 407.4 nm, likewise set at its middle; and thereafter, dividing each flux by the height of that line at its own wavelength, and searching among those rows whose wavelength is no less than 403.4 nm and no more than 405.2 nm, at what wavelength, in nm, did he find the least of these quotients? 403.80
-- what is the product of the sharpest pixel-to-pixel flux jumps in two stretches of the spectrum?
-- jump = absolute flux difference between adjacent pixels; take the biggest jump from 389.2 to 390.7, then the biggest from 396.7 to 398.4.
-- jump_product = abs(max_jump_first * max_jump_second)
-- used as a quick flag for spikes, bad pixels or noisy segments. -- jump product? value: 9.0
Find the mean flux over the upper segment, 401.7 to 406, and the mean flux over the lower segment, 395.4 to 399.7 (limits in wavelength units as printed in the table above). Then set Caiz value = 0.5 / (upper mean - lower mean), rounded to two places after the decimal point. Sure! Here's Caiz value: 0.19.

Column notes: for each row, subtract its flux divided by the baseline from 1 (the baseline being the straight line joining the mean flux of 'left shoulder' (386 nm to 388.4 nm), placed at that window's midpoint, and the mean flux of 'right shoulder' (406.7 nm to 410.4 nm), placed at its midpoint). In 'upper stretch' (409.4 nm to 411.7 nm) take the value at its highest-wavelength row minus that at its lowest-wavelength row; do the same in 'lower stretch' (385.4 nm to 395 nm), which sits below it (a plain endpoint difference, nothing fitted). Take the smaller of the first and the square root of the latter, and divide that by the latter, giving -1.7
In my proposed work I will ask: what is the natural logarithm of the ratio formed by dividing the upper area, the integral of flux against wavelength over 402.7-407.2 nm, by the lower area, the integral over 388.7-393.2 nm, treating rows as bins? 0.20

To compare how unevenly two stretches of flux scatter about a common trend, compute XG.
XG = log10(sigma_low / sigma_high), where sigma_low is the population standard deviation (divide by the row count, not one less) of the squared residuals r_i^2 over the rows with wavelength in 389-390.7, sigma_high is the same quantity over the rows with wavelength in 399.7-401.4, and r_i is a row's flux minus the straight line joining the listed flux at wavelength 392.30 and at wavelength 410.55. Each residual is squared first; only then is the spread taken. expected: -0.36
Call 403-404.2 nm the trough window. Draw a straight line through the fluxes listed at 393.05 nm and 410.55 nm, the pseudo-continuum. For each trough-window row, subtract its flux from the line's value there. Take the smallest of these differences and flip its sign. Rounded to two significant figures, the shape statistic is 4.9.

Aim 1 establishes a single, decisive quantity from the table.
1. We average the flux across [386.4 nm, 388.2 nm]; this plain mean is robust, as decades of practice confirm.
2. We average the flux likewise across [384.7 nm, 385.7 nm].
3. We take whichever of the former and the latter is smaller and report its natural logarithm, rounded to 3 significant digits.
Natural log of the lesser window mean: 2.51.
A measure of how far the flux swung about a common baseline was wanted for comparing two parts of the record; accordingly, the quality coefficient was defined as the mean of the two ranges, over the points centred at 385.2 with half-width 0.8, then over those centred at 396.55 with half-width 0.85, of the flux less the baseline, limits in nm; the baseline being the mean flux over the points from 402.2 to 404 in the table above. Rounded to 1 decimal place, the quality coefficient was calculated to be 4.6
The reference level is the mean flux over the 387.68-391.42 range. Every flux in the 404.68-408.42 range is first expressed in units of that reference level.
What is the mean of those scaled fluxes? 1.18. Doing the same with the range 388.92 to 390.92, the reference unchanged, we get 1.02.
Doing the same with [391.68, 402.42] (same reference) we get 1.04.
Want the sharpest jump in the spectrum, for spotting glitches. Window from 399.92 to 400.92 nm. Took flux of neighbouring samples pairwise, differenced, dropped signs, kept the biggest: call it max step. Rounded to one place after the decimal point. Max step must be 3.5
